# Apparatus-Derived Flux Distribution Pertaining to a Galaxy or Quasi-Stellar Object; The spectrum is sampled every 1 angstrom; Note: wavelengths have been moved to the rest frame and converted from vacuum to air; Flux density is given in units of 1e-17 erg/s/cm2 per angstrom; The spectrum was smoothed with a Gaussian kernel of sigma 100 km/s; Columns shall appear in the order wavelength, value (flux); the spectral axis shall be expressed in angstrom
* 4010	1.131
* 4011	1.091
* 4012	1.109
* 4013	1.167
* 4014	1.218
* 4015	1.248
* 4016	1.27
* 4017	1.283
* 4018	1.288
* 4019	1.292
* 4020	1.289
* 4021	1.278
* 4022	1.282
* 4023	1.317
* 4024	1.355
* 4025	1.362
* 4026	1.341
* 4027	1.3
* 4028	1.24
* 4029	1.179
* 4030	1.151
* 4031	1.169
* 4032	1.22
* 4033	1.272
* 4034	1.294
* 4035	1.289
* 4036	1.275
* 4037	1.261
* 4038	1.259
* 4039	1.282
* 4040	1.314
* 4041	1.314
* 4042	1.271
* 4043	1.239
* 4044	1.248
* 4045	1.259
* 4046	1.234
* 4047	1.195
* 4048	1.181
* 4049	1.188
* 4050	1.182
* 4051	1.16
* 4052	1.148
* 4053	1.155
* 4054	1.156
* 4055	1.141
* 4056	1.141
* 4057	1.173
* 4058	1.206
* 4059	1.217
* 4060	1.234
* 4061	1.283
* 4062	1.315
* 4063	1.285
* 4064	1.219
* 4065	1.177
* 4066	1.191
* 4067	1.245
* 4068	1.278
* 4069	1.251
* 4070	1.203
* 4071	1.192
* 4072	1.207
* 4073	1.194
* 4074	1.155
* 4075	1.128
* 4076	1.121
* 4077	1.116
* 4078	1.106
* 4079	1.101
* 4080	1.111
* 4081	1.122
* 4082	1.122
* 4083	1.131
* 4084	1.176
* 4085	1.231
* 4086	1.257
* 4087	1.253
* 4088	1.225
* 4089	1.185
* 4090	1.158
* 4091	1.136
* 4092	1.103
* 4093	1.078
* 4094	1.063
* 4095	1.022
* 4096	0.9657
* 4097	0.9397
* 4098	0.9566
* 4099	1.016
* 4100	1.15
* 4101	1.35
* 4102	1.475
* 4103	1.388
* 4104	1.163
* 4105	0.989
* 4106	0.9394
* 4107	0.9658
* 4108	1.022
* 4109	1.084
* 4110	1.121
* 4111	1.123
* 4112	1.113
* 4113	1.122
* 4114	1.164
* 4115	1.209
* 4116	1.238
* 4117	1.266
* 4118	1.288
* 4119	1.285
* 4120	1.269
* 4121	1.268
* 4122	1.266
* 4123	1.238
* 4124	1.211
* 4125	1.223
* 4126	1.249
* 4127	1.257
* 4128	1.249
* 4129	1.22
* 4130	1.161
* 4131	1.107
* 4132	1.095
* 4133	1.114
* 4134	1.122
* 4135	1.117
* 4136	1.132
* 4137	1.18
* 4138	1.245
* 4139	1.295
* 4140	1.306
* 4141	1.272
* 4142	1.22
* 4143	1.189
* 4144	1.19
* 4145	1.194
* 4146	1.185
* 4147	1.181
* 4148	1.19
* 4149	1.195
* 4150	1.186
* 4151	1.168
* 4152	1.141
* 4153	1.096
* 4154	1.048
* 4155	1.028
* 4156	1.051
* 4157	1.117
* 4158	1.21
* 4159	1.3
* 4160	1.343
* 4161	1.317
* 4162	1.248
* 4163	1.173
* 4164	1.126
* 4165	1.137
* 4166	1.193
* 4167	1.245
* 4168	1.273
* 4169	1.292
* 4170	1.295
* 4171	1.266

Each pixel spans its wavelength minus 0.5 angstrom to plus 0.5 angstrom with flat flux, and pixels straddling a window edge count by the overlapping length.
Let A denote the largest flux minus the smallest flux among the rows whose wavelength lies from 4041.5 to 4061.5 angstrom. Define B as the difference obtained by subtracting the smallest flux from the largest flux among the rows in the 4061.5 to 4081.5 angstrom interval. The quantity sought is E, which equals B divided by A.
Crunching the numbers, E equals 1.51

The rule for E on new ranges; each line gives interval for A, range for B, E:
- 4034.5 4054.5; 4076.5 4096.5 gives 1.75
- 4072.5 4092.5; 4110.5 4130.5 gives 1.12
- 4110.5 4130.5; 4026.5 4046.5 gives 0.93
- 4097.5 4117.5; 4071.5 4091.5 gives 0.29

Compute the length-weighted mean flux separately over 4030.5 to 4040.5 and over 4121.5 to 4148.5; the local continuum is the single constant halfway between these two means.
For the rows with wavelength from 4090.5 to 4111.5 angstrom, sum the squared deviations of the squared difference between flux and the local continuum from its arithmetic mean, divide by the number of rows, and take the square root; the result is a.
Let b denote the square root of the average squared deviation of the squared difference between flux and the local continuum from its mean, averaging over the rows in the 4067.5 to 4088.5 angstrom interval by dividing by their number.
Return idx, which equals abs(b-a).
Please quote 0.021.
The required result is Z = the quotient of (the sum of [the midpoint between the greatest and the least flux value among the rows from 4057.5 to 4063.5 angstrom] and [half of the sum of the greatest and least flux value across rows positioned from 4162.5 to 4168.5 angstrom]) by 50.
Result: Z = 0.049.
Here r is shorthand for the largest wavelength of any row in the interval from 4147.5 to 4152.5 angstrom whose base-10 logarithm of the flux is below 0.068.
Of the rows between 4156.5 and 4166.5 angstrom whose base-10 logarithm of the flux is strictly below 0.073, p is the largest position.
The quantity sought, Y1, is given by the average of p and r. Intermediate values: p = 4165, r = 4152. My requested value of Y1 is 4158.5 angstrom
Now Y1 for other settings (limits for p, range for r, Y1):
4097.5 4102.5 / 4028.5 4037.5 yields 4065.5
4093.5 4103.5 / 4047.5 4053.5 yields 4076.5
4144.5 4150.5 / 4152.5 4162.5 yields 4152.0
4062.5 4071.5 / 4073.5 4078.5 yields 4071.5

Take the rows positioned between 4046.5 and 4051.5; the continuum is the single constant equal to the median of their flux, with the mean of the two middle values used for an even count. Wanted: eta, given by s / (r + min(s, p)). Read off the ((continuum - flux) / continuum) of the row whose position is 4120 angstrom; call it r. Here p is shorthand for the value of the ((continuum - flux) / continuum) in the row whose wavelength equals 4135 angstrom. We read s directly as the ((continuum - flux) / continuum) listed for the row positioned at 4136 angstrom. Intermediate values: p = 0.05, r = -0.074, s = 0.04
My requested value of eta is -1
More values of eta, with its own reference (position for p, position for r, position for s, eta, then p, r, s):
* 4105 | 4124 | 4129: 1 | 0.16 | -0.025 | -0.03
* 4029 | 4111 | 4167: 16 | 0.00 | 0.050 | -0.05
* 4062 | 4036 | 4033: 0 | -0.11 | -0.079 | -0.08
